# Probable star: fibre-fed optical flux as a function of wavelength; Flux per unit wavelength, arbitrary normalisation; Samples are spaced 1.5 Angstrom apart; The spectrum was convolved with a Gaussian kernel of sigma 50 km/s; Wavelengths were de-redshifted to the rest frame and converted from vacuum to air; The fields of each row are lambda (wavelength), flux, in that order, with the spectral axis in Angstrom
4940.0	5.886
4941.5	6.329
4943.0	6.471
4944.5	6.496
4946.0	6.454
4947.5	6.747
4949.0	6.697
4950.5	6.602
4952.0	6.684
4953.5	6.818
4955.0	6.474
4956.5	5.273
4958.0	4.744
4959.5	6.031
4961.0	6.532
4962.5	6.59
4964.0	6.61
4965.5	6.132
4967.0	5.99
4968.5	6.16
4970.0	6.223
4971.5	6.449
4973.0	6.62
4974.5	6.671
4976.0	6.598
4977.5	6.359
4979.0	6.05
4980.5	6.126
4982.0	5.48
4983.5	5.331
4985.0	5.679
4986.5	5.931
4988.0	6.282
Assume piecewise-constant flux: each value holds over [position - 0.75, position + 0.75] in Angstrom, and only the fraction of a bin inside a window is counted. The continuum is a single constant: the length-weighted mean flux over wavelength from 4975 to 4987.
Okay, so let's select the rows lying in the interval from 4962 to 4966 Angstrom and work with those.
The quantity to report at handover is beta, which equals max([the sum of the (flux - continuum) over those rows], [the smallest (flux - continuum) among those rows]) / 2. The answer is 0.7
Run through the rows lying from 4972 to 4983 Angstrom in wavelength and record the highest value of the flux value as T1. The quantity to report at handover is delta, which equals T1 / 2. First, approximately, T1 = 6.671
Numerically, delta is 3.34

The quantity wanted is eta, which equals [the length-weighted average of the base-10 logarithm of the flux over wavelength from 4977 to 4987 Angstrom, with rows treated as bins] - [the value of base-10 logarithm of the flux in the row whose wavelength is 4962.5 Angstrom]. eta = -0.05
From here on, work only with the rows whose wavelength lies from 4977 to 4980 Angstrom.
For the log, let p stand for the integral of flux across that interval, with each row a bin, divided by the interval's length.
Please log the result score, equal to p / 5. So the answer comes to 1.24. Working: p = 6.2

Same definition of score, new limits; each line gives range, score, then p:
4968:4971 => 1.24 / 6.2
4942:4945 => 1.29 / 6.5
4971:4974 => 1.31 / 6.6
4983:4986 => 1.11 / 5.6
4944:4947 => 1.30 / 6.5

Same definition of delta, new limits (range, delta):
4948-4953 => 3.35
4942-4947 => 3.25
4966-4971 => 3.11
